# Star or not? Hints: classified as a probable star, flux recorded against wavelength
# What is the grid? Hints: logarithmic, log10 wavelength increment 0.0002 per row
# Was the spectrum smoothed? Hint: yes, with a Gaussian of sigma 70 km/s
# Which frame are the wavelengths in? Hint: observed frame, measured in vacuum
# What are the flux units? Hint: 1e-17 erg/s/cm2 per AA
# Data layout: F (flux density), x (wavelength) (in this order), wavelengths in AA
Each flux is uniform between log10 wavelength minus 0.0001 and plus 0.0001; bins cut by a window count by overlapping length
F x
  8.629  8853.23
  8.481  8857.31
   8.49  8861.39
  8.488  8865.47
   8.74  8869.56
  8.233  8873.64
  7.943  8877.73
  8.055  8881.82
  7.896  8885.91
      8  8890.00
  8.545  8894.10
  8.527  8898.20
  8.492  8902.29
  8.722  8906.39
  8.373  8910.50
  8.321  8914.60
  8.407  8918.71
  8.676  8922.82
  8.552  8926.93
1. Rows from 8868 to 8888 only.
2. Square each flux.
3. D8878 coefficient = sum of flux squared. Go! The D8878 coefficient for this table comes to 334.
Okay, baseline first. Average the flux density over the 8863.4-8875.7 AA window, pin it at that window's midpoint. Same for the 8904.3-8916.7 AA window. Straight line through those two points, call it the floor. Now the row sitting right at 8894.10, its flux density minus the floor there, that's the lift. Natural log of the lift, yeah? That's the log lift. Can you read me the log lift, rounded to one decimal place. -2.7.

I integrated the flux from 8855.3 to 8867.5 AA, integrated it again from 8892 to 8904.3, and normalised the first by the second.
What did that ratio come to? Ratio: 0.99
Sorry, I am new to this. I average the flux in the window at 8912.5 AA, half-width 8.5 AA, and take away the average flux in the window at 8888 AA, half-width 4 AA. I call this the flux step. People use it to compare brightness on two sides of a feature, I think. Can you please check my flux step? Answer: 0.5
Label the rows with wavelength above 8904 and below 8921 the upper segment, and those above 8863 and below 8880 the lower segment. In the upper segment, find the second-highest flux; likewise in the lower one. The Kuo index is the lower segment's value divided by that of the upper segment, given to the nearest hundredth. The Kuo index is 1.01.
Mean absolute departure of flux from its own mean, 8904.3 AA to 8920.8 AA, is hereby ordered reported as 0.133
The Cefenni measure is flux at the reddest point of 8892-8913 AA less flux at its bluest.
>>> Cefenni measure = -0.17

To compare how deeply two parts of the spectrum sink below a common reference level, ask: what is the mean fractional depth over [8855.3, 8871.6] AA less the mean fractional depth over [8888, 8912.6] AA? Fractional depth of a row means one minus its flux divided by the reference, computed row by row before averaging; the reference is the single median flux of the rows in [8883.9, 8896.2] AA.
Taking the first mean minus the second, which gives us -0.013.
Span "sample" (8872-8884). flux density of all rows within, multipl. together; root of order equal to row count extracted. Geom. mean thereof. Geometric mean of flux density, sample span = 8.08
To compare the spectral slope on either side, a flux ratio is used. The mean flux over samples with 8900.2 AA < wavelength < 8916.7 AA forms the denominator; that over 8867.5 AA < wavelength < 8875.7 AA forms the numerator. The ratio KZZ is 1.00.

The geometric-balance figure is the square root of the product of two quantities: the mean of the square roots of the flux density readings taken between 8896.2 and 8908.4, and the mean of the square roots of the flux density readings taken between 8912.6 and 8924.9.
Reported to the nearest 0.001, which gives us 2.920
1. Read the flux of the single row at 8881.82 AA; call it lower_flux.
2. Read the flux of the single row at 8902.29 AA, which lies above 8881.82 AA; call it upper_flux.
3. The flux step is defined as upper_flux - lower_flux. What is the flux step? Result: 0.4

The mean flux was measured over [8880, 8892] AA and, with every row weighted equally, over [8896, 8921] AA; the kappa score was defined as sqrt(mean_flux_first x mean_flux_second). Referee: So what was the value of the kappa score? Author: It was 8.23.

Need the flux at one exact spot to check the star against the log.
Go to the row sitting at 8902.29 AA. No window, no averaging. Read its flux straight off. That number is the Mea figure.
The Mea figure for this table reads 8.492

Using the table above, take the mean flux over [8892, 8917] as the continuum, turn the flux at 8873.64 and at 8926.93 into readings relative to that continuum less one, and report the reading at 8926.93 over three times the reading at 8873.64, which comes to -0.1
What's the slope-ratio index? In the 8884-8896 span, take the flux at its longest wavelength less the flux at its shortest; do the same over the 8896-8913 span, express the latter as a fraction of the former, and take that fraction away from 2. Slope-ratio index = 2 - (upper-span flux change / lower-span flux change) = 2.2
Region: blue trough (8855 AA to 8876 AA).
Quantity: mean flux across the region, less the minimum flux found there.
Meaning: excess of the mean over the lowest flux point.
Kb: 0.25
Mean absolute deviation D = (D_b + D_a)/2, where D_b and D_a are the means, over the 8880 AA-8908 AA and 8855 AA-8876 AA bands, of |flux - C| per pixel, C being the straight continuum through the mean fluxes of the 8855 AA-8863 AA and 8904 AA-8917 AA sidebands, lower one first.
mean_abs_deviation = 0.19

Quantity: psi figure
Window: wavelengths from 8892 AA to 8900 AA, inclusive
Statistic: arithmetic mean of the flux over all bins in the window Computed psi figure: 8.5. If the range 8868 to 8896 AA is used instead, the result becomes 8.2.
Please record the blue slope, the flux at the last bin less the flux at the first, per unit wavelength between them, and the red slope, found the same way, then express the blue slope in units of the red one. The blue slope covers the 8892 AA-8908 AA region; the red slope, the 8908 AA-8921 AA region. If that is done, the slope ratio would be 3.5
